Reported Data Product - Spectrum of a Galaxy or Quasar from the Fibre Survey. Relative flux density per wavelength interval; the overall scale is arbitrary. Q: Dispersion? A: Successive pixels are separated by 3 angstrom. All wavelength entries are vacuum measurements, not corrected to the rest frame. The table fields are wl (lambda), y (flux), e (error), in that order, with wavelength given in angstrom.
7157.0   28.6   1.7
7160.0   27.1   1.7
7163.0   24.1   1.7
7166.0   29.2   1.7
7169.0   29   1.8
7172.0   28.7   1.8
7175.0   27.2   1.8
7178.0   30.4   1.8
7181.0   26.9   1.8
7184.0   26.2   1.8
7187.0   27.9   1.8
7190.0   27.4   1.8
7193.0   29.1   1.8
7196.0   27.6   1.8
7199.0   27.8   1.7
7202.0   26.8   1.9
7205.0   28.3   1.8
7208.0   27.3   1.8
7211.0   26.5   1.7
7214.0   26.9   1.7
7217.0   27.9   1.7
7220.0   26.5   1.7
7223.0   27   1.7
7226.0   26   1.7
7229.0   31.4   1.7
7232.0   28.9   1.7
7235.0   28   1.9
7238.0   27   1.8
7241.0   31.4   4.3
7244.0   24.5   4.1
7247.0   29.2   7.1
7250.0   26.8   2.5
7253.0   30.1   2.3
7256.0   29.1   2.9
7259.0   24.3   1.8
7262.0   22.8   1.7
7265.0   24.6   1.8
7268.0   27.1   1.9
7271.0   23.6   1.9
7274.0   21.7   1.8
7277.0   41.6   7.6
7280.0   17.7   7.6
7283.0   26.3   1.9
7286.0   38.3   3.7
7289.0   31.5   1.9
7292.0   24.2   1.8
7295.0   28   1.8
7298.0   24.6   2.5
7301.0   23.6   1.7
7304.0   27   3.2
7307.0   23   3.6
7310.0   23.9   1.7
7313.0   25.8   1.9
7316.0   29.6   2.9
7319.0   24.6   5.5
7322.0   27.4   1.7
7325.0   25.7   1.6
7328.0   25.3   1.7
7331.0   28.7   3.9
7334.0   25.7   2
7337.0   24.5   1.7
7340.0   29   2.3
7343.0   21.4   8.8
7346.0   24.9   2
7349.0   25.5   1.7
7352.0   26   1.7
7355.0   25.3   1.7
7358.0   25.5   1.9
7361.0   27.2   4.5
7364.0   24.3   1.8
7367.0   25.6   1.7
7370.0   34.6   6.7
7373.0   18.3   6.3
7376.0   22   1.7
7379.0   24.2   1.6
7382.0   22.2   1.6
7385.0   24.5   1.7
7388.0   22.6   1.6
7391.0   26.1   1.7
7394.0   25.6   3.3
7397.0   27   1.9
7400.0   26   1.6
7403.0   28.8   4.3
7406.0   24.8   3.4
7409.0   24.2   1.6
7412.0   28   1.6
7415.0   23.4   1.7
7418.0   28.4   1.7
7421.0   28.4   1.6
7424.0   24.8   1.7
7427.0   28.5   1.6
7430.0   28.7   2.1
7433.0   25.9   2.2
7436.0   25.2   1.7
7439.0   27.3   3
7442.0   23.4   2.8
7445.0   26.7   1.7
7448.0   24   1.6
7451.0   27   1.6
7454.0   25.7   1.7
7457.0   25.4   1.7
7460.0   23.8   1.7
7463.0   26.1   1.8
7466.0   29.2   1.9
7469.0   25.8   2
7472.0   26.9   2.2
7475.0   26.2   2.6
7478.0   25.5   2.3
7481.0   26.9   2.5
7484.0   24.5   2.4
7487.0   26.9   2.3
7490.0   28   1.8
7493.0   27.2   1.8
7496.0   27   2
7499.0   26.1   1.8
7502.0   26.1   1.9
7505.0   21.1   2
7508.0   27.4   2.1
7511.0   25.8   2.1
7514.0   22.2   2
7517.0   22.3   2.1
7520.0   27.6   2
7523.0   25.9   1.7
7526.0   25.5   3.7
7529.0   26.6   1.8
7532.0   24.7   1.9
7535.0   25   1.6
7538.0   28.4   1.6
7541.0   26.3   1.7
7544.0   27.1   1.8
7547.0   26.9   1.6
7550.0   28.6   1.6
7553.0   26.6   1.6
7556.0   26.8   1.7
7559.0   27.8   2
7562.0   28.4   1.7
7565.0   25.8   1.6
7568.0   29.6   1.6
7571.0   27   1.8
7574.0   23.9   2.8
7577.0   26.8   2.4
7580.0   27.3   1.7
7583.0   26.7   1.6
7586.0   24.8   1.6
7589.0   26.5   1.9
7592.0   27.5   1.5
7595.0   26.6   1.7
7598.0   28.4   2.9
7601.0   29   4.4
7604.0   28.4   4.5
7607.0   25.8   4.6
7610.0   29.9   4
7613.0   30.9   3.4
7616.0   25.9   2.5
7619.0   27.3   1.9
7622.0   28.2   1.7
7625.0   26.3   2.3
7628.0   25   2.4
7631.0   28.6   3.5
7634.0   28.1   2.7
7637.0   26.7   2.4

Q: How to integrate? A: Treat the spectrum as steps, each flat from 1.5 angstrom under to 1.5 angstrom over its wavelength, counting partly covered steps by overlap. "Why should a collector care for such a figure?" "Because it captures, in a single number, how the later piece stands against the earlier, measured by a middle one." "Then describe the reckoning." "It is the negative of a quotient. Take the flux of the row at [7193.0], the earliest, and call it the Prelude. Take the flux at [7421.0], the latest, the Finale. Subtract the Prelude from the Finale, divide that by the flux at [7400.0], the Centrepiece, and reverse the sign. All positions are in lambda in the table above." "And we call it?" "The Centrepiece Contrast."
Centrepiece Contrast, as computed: 0.03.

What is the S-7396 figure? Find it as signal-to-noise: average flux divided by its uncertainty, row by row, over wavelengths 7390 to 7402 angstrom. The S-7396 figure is 13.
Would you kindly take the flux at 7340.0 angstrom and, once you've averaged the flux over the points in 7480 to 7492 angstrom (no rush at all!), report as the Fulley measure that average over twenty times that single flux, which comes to 0.0458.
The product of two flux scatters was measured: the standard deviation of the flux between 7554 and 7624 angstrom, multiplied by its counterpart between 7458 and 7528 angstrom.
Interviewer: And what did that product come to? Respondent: 3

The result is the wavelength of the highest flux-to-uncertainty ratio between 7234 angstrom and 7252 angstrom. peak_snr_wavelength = 7238.0 angstrom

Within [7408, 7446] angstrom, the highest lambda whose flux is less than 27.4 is 7445.0 angstrom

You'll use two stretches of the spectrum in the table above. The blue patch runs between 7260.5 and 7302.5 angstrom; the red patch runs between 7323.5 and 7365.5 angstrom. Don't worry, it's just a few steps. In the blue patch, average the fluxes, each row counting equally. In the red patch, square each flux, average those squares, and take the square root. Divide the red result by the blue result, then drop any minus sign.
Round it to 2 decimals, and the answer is 0.96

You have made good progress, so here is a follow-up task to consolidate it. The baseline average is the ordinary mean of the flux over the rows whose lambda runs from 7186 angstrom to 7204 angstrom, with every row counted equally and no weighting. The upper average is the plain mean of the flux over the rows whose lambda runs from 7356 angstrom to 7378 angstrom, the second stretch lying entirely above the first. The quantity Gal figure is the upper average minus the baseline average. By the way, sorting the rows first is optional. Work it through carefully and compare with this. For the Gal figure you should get -2.4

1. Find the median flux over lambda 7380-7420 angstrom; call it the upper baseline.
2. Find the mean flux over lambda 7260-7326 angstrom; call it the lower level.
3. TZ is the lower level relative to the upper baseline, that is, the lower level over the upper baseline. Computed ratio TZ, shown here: 1.03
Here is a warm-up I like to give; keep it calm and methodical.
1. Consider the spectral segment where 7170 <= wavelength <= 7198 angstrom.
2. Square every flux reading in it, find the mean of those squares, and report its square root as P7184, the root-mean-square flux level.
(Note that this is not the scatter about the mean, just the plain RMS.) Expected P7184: 28.0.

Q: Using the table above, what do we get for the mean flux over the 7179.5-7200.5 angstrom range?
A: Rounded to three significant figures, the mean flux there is 27.6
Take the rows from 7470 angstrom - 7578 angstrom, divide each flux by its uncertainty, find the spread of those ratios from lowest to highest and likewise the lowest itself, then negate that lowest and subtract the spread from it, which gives -18.5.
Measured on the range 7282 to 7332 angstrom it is -16.6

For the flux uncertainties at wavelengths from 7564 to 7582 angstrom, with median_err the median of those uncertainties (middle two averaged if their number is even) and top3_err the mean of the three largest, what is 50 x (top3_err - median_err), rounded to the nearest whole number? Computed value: 29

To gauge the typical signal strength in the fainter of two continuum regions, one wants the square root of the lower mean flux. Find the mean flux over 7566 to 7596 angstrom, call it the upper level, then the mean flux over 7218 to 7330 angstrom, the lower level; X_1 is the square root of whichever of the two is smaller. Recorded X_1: 5.16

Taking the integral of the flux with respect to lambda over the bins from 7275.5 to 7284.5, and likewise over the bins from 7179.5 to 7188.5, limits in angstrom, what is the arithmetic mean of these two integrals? 249.9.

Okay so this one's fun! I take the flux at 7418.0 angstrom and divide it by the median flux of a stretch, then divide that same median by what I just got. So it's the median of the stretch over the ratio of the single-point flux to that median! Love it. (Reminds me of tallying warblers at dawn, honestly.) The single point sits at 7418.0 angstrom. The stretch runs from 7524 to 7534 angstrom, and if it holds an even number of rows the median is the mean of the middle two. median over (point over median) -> 23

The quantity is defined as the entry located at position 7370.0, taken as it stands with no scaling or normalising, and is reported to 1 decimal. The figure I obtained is 34.6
